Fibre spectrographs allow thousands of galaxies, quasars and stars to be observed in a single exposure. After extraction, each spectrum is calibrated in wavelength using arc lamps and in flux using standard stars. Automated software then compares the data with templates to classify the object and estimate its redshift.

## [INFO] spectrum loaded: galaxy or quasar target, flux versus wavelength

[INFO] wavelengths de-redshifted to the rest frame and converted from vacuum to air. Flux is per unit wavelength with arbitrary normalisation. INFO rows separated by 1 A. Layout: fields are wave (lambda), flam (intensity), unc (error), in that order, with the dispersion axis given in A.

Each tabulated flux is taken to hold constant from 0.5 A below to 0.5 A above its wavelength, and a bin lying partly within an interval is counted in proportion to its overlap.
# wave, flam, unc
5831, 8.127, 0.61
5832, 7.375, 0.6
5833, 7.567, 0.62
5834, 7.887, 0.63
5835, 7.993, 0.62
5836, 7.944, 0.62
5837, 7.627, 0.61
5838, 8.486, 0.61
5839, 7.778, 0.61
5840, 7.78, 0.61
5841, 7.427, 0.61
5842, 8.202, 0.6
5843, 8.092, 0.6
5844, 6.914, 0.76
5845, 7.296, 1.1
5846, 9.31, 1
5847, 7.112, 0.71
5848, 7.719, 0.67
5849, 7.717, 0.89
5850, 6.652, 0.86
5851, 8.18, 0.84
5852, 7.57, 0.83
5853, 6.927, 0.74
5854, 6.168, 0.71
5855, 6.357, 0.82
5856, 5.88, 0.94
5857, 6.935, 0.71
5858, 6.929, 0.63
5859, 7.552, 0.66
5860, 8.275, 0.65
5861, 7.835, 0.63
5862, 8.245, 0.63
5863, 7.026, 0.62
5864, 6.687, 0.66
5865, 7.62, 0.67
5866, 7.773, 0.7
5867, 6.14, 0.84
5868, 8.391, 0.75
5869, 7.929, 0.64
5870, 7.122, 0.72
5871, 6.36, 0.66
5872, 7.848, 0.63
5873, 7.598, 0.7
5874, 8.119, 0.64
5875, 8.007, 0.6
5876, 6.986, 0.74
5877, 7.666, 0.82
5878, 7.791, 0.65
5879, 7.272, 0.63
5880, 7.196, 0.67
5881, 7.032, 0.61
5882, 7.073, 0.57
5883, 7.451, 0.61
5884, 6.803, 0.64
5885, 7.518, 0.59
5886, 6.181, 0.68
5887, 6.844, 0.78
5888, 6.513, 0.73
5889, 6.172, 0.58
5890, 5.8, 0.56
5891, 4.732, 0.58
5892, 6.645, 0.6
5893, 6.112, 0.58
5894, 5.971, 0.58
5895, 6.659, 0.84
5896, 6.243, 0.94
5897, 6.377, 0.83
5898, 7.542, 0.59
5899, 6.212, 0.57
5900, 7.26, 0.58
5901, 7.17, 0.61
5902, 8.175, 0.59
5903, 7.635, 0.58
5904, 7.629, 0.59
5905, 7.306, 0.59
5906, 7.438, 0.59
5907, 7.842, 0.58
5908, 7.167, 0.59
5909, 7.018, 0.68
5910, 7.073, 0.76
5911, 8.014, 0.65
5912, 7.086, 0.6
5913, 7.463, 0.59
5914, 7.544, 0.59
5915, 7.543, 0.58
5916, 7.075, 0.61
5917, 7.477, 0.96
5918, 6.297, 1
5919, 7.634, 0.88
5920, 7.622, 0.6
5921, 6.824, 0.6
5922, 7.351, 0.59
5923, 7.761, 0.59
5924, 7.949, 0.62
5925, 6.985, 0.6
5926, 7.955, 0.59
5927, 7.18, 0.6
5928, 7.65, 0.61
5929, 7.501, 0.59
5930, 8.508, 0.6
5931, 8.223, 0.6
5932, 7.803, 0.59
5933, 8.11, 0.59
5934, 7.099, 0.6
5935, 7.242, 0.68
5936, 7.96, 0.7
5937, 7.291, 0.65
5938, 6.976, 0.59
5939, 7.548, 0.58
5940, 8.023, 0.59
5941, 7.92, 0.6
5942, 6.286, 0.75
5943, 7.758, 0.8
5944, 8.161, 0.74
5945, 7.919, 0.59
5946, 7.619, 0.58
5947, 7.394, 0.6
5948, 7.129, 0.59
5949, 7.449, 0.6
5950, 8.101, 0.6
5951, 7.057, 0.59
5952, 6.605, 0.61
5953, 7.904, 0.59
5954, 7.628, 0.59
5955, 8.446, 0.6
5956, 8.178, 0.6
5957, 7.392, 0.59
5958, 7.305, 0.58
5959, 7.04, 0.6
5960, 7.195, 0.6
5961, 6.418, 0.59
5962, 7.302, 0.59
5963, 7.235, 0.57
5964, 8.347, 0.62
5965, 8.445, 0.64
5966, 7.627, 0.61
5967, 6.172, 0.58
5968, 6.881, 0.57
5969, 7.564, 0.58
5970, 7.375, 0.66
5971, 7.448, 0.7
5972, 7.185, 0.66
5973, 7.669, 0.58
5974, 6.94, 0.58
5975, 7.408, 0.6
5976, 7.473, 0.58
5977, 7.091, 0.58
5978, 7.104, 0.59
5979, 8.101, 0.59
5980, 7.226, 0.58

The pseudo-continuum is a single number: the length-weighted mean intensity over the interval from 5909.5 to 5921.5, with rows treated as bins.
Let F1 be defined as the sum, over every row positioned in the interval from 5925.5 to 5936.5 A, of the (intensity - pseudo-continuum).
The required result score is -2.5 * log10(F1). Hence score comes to -1.7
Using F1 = 4.88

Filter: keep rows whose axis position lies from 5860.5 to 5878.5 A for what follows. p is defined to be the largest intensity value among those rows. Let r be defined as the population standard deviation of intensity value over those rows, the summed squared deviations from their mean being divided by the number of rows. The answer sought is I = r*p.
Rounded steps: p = 8.391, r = 0.63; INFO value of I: 5.3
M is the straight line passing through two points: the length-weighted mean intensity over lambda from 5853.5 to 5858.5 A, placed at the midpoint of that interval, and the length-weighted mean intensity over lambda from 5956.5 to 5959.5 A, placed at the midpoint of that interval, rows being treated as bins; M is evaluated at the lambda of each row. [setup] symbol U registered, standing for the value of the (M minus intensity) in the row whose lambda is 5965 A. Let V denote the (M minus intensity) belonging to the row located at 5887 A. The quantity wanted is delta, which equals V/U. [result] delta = 0.1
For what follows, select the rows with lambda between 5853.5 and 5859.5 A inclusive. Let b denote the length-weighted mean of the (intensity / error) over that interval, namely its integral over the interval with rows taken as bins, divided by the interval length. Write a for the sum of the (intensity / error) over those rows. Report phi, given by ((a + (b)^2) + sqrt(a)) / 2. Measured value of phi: 73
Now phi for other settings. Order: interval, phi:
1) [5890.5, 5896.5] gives 72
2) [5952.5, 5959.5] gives 135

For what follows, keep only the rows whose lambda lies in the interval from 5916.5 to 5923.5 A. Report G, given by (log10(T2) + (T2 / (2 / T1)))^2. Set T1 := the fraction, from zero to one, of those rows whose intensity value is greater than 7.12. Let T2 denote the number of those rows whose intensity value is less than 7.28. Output 1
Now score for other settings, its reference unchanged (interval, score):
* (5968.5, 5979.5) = 0.0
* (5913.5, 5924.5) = 0.3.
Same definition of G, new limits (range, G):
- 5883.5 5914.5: 34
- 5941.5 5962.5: 12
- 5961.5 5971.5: 3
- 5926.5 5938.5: 5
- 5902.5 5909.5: 1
